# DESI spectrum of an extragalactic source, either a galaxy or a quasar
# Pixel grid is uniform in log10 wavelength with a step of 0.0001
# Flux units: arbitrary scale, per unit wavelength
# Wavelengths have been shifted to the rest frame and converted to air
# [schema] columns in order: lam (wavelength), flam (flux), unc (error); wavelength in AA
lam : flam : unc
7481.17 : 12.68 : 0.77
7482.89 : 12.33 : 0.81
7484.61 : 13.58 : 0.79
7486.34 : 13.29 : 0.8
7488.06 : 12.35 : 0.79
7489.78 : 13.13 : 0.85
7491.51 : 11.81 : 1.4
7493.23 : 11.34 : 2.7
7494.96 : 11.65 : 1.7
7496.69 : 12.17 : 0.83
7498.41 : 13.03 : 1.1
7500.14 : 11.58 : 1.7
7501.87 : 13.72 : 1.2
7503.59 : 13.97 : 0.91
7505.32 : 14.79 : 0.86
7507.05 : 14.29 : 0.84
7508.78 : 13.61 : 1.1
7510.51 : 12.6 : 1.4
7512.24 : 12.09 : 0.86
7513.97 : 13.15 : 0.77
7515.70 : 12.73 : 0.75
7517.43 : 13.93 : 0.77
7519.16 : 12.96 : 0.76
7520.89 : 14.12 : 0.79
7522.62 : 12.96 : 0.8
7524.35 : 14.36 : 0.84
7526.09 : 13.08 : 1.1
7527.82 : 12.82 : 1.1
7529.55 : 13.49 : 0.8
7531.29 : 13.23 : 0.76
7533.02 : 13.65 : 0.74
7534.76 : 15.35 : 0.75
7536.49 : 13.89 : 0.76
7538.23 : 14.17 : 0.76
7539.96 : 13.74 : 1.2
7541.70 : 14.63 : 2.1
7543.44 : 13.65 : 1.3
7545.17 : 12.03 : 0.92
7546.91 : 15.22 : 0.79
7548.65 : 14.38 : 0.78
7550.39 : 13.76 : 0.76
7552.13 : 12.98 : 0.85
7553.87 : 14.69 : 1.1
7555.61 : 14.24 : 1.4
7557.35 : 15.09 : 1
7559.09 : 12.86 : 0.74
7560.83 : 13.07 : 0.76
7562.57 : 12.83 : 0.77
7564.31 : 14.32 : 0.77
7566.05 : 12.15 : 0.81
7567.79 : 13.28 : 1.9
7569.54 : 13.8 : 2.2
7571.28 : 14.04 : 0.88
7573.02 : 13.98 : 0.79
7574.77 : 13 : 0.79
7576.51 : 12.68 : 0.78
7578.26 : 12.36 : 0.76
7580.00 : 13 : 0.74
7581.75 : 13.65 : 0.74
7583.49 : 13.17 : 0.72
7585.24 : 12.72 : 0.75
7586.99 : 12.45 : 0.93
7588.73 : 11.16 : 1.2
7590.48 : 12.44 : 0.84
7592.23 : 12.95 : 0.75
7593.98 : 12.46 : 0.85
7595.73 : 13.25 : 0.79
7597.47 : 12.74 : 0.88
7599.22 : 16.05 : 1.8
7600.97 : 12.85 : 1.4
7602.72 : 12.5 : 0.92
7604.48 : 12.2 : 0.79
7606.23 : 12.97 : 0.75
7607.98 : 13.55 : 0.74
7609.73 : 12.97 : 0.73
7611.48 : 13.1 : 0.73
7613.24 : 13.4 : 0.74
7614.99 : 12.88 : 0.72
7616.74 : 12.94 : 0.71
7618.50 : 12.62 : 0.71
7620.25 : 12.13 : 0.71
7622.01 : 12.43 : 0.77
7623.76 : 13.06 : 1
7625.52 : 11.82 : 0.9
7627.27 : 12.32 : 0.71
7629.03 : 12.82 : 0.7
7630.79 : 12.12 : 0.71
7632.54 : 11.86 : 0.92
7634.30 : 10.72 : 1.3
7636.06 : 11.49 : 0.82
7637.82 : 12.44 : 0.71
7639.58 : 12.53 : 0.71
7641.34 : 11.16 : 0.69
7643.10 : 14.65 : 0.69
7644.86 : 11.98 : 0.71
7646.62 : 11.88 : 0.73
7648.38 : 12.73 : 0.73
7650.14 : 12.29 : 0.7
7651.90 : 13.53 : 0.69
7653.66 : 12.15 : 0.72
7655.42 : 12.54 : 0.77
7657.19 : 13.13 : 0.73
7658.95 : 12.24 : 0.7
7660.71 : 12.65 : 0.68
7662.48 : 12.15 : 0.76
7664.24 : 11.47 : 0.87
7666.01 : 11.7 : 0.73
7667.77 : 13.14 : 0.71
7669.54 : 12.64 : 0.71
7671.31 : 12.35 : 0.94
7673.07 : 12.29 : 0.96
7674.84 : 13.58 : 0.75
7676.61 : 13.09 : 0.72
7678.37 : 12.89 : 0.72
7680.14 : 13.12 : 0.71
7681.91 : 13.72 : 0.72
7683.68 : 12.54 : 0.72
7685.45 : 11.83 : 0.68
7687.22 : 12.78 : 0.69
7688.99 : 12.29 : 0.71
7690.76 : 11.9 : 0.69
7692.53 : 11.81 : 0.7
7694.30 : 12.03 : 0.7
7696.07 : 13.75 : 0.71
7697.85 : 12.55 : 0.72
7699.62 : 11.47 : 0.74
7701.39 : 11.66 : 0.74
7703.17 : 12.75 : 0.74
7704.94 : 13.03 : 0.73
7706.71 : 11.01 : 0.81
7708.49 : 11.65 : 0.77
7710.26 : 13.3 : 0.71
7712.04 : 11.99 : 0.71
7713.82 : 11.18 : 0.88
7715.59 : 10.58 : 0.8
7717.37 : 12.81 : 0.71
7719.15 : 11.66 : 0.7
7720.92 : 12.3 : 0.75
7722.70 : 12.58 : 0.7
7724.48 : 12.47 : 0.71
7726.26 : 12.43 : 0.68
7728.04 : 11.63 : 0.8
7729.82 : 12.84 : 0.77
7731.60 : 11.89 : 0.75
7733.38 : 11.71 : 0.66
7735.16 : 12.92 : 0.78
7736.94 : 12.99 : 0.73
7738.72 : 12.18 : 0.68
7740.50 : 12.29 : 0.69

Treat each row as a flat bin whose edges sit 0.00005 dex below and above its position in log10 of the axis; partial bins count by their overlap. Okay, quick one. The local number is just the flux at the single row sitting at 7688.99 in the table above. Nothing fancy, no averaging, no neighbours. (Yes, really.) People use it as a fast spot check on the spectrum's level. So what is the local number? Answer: 12.29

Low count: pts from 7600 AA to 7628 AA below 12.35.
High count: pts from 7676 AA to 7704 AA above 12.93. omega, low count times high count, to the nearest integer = 16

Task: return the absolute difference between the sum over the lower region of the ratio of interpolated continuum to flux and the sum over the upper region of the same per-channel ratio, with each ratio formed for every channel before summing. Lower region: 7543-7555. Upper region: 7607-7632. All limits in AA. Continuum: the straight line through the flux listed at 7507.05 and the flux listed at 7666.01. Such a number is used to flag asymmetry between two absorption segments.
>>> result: 7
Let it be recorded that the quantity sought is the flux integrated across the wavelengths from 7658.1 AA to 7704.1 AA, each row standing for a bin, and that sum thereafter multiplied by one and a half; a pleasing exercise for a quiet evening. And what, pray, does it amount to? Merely 861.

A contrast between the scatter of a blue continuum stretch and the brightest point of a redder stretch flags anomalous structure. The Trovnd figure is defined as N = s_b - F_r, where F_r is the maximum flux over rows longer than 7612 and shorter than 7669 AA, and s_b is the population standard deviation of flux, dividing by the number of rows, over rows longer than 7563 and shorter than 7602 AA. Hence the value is -13.7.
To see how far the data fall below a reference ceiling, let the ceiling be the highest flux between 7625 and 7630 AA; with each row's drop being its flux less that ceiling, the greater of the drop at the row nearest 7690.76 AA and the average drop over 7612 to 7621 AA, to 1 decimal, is 0.0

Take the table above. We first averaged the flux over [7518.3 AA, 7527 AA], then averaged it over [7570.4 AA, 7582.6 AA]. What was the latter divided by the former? 0.98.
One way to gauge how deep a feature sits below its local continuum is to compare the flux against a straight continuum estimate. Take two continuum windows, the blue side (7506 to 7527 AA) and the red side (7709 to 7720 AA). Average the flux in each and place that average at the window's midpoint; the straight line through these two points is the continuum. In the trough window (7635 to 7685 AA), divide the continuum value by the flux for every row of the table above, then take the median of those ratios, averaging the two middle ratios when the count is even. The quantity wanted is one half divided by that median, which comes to 0.507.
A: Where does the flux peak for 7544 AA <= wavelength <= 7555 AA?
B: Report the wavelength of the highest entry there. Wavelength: 7546.91 AA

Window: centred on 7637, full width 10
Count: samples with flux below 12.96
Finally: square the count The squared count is 36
